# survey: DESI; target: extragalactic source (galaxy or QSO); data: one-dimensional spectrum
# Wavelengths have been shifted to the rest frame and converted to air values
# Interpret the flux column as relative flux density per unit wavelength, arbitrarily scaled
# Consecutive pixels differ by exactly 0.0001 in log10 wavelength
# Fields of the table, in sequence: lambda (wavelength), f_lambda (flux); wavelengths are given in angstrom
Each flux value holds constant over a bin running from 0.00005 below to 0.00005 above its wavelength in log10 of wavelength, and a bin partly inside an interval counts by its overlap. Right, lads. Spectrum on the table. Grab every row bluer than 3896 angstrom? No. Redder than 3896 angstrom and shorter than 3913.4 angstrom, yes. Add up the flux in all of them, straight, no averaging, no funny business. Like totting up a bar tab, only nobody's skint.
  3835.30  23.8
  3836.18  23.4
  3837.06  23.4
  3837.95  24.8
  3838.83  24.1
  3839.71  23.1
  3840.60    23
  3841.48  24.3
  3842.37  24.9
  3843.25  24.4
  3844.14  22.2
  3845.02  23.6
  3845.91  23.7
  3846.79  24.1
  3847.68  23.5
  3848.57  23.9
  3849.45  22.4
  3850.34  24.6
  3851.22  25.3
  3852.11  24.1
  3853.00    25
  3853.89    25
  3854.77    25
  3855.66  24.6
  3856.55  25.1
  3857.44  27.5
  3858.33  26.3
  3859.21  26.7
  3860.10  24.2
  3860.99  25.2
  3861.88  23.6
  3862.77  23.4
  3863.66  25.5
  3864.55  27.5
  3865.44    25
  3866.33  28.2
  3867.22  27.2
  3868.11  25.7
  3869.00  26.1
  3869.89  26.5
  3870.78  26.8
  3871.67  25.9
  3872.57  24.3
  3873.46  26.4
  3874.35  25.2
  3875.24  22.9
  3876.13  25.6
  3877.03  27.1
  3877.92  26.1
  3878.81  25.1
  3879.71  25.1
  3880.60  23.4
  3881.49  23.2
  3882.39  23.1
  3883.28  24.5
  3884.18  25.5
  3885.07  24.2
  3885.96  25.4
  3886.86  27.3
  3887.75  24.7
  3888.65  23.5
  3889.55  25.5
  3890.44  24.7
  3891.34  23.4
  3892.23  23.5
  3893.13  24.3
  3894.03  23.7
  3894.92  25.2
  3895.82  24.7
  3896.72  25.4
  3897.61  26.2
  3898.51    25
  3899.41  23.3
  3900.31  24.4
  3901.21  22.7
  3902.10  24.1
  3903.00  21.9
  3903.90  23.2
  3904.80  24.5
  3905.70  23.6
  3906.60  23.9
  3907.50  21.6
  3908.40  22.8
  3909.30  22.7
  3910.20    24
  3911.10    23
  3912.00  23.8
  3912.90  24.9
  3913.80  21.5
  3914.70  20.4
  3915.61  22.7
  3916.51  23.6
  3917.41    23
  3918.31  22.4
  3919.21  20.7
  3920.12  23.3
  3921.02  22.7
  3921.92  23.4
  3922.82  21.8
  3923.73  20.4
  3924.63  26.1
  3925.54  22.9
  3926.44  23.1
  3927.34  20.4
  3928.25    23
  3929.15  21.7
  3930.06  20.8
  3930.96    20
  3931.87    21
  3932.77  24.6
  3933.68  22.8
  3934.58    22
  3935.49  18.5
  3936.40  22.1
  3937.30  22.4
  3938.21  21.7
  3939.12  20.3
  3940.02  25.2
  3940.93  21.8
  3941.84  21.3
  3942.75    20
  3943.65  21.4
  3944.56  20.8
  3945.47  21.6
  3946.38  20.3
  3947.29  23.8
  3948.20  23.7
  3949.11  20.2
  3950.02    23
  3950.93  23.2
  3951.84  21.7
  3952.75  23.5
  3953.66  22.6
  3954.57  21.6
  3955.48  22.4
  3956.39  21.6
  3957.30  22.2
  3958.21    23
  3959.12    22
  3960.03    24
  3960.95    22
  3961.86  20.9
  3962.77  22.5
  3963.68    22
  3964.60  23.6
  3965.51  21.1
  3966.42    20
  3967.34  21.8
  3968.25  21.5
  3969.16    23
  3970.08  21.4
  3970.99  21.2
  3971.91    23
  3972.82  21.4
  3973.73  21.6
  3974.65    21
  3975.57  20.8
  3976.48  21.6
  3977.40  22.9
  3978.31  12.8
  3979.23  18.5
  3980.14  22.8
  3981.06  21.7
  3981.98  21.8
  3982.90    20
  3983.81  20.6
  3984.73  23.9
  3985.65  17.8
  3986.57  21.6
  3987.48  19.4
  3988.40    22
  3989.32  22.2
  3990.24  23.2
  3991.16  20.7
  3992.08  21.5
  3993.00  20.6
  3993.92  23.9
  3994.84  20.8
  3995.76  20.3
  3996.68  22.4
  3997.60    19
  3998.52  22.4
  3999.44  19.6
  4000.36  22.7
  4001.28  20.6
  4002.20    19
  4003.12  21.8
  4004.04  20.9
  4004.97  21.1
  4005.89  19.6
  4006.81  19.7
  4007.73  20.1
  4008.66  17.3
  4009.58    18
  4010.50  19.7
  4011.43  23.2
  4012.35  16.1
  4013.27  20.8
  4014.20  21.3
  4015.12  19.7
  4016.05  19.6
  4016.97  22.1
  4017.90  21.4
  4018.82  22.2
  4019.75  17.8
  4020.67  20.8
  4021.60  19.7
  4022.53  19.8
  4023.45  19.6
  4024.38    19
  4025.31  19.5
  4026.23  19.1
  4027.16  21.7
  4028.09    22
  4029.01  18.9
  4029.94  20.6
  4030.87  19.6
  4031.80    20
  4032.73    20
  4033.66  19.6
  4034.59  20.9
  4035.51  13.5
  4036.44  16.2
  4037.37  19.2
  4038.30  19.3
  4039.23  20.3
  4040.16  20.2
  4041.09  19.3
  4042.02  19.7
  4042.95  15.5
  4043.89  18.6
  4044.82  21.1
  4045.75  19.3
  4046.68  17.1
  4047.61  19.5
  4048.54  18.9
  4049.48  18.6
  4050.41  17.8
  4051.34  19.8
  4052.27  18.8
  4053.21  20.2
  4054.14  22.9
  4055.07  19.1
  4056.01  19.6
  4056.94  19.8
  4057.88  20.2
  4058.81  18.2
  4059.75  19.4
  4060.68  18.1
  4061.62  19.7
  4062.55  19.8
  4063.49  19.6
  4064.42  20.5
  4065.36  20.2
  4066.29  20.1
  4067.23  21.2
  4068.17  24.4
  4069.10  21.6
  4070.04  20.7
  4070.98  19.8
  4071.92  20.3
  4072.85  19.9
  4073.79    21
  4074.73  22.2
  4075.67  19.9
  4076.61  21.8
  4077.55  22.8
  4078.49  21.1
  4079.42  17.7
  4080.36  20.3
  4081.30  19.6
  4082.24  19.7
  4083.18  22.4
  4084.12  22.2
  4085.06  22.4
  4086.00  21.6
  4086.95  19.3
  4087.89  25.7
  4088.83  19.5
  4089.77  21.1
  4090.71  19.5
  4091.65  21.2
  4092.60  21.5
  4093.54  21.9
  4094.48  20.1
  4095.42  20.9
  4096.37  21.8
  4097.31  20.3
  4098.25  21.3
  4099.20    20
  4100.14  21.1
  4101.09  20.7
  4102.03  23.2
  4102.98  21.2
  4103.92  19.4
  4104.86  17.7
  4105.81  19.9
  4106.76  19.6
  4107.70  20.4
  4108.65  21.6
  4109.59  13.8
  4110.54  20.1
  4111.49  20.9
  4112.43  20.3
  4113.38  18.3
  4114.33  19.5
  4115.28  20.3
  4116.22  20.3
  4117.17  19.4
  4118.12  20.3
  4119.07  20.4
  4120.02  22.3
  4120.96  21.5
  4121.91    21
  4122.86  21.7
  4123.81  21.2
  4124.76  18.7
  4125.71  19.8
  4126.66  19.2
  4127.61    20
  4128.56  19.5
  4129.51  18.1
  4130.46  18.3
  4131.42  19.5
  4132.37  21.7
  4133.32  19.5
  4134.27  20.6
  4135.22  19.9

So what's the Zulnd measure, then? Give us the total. 451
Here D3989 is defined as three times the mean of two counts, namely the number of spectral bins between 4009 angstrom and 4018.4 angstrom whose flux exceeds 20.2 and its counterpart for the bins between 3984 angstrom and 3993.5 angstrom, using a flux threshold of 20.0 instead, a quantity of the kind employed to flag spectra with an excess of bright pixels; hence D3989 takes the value 19.5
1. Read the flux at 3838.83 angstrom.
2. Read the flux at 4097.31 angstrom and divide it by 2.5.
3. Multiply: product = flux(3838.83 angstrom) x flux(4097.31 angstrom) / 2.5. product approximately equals 196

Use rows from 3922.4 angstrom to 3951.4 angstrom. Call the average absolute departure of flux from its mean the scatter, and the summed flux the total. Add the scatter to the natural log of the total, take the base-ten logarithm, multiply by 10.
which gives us 8.95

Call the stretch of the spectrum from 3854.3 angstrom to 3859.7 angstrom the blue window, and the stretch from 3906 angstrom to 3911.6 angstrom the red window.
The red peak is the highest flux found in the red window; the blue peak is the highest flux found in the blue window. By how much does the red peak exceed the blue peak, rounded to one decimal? -3.5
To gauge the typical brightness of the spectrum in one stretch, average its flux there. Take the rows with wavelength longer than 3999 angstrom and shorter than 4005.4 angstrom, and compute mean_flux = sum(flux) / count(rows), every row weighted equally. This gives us 20.8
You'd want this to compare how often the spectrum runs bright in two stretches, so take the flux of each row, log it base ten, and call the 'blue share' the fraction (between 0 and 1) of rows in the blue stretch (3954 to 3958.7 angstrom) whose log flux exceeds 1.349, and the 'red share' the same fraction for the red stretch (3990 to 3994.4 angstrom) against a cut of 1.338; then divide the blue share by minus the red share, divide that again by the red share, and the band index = -2.5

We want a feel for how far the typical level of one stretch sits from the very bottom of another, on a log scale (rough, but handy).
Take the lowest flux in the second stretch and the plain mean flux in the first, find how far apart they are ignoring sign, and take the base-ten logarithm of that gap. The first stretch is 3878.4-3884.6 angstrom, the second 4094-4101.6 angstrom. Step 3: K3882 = 0.63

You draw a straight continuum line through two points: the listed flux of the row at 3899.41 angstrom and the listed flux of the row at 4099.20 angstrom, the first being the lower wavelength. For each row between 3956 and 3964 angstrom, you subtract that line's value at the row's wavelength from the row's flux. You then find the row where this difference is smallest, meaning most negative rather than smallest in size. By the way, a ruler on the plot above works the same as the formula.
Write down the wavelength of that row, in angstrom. 3961.86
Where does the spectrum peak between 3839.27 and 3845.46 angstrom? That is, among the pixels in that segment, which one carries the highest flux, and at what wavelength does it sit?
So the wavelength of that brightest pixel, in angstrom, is 3842.37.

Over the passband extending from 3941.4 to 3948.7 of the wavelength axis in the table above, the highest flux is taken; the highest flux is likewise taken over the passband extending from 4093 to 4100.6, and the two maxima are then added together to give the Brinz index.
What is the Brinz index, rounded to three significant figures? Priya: 45.7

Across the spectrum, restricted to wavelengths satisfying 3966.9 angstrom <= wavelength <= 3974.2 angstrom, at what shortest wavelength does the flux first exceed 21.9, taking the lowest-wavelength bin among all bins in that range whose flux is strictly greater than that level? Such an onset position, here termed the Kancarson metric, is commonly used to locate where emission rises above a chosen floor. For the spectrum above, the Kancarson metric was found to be 3969.16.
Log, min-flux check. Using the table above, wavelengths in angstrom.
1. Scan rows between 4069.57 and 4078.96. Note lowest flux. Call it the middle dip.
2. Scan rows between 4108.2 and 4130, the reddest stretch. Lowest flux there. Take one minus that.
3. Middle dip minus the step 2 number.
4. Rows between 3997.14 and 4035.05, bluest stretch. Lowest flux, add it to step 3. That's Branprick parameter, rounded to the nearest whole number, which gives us 49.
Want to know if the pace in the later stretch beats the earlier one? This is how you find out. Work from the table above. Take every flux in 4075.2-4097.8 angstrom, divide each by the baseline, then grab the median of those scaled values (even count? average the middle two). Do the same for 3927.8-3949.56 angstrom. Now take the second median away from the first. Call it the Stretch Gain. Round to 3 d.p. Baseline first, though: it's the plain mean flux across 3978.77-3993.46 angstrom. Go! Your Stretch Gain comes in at -0.026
